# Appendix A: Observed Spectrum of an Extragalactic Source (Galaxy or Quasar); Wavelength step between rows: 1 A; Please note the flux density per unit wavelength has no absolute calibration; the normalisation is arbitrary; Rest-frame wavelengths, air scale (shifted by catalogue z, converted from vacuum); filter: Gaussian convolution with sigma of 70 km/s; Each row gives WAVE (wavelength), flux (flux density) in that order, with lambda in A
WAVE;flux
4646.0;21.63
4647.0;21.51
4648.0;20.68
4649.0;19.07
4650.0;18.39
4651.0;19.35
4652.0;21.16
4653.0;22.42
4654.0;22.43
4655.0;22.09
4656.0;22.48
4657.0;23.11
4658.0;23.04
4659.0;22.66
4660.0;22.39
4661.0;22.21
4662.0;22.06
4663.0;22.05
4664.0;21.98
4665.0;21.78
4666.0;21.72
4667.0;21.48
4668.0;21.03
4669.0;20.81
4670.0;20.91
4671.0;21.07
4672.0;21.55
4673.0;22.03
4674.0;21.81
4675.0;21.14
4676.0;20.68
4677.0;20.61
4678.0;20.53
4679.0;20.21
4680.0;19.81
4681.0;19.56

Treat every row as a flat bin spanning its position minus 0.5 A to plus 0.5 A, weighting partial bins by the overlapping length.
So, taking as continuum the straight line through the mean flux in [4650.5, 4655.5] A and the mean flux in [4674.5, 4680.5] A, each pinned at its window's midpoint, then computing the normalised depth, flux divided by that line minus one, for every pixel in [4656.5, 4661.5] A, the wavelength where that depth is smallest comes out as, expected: 4661.0 A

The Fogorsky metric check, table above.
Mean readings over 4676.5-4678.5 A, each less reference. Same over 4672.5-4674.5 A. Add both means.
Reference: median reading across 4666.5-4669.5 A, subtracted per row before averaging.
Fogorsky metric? 0.43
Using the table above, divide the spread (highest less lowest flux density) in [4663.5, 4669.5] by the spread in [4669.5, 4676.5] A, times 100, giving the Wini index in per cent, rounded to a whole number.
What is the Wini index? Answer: 87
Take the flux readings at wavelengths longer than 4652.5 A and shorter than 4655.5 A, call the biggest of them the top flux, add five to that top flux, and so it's 27.4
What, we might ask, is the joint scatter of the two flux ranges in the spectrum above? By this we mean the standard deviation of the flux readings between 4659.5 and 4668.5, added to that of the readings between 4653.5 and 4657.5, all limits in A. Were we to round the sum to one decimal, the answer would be 0.8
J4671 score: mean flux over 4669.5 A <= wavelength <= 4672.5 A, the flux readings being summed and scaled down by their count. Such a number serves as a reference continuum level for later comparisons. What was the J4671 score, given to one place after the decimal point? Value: 21.2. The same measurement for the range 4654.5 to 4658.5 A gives 22.7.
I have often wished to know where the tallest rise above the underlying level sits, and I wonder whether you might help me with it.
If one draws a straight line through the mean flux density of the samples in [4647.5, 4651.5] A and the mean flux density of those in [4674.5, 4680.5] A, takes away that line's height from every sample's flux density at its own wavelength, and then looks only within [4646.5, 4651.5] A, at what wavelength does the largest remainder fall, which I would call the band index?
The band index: 4647.0 A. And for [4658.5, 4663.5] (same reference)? 4659.0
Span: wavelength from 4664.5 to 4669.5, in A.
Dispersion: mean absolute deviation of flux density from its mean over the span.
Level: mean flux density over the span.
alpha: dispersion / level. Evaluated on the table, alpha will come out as 0.0166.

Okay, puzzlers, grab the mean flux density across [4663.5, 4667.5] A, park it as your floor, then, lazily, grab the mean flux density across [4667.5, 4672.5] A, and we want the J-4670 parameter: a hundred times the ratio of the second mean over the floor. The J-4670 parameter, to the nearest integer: 97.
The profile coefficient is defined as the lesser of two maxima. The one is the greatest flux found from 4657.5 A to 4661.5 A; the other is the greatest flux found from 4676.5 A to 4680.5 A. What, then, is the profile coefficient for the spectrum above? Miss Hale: 20.6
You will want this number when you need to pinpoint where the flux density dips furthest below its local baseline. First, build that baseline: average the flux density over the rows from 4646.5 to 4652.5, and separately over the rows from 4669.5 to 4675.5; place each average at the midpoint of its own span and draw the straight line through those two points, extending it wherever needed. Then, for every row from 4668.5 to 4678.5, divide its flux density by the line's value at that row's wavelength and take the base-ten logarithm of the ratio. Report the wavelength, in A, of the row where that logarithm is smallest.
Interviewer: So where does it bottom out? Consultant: 4678.0 A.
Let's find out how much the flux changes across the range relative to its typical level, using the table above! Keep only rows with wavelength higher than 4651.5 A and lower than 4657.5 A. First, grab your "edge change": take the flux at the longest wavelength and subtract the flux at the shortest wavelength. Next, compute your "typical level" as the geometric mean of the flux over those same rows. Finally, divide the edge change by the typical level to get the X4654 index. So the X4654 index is 0.09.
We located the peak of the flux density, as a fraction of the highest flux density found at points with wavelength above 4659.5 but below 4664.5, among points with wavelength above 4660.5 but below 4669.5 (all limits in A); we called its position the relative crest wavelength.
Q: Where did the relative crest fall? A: 4661.0 A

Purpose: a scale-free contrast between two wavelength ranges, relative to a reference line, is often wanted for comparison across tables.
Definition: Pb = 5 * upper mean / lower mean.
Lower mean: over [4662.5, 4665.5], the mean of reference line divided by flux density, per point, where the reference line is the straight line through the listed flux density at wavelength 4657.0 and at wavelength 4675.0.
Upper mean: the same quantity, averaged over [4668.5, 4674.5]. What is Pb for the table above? 4.95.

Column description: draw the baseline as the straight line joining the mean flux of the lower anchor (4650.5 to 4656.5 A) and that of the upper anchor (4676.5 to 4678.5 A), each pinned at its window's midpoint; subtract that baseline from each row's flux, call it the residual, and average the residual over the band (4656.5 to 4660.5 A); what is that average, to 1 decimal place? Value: 1.4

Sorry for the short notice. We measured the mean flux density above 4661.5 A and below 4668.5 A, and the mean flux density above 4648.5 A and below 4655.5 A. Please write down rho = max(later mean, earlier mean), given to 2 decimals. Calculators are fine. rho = 21.73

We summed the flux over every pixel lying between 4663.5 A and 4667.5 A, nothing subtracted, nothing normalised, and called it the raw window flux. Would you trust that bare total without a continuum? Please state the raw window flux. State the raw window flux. 87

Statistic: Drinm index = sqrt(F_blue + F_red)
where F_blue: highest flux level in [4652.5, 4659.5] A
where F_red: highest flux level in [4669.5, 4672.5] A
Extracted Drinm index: 6.68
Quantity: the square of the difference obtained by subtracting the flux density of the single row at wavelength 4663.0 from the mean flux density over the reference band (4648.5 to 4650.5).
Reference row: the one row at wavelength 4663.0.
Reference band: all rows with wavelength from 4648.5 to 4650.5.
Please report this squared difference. 11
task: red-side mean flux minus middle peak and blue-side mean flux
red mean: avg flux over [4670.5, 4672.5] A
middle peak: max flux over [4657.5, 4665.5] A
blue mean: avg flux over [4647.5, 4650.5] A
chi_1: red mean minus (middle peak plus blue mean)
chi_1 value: -21.1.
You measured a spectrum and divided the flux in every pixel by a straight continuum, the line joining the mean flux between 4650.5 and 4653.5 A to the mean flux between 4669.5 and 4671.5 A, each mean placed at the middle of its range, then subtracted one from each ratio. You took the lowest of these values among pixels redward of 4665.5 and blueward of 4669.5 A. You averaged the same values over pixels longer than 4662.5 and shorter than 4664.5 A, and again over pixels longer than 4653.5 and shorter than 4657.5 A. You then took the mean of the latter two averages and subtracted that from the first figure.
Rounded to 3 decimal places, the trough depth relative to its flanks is -0.070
